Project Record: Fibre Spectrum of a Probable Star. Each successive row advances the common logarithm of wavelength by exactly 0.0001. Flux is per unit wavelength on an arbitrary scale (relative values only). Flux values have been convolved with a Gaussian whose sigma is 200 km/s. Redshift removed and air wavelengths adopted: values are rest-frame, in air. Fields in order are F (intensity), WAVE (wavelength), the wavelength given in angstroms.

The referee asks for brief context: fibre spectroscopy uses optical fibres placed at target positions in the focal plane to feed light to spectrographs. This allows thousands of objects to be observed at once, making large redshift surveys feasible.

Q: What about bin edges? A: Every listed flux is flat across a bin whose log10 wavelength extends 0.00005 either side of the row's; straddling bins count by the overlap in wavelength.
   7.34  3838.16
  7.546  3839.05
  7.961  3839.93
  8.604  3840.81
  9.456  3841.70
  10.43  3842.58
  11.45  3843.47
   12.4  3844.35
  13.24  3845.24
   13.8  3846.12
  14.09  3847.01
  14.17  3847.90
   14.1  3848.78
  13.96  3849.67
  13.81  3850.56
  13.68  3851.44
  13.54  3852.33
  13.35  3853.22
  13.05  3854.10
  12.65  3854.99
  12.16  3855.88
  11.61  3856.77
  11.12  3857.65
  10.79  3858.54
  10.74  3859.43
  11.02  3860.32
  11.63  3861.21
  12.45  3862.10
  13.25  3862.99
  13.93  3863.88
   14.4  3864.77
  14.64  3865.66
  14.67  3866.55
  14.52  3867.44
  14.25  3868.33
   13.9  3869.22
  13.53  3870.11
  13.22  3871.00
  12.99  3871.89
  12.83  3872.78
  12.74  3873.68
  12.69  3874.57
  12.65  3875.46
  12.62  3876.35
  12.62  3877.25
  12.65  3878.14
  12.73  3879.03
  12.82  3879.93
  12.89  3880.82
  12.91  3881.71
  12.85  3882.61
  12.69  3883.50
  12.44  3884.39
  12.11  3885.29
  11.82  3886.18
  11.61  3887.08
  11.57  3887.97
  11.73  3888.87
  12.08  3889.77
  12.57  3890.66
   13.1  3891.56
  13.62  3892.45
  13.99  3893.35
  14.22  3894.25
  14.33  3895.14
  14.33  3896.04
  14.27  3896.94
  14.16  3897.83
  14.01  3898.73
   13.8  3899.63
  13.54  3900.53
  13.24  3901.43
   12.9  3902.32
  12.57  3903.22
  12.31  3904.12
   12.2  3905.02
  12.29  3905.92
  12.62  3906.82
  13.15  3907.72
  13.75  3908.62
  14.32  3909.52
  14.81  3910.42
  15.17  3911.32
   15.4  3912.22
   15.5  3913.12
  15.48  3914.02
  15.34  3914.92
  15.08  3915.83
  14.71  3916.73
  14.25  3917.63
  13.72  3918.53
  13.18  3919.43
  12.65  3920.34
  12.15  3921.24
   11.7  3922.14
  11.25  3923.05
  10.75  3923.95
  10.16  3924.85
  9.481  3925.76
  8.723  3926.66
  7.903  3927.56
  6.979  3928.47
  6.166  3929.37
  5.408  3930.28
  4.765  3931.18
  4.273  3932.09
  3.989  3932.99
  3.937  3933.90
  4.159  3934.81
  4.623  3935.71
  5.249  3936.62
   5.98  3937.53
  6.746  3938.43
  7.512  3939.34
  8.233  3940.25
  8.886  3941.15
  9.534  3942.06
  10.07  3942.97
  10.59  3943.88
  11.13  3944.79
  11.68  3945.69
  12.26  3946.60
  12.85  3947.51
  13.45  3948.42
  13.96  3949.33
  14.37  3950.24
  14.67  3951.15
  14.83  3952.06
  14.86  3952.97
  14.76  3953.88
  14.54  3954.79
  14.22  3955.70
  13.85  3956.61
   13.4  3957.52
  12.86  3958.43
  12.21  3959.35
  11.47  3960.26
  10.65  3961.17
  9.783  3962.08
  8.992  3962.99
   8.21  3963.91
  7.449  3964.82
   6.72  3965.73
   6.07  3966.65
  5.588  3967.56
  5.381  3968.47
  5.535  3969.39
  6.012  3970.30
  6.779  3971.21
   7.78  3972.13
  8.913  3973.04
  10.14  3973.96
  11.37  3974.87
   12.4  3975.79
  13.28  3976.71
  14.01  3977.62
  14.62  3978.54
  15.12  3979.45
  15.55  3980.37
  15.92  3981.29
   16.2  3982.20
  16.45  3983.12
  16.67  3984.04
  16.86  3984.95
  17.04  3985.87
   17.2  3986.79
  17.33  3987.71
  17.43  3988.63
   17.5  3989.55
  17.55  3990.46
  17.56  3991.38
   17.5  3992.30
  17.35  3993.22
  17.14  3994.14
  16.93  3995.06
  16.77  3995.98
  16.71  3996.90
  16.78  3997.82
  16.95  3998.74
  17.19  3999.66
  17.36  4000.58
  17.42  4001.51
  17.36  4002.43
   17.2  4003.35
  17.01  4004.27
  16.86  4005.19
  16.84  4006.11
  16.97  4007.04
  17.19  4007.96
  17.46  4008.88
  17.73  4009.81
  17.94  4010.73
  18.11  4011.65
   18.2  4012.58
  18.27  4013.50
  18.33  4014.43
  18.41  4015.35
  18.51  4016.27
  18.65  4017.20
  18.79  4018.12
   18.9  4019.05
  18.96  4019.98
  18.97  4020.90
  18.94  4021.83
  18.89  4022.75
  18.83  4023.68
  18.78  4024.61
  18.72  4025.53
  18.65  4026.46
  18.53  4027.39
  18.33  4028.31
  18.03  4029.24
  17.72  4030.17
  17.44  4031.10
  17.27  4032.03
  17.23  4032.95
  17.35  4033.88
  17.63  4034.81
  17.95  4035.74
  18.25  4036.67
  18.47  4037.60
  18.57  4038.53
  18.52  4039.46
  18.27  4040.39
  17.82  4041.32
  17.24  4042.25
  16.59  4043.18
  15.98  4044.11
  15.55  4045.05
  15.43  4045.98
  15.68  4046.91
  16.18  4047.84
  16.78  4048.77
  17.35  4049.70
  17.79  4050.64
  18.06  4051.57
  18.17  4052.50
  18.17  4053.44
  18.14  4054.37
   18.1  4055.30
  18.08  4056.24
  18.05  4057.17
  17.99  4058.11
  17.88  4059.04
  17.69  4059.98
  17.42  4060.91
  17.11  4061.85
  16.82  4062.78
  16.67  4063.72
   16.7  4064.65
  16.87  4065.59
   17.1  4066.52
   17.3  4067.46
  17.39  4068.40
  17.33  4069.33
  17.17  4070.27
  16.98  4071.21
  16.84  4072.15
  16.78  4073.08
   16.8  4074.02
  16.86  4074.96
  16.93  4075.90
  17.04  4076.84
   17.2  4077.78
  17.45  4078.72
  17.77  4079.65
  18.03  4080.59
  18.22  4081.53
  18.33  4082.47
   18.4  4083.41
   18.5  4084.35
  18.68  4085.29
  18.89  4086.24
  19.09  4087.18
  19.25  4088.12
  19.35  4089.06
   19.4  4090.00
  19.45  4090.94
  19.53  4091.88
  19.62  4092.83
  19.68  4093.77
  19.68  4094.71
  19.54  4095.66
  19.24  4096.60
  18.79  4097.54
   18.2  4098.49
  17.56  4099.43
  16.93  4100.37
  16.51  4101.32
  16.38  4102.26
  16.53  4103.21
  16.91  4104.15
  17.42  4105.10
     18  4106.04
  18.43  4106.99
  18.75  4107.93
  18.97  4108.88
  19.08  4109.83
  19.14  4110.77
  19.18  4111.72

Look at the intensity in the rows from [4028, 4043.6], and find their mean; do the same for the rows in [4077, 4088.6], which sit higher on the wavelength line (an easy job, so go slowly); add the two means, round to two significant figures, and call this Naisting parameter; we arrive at 36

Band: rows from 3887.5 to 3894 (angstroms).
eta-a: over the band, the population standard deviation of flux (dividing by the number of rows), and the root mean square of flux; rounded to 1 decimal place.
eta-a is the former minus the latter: -11.8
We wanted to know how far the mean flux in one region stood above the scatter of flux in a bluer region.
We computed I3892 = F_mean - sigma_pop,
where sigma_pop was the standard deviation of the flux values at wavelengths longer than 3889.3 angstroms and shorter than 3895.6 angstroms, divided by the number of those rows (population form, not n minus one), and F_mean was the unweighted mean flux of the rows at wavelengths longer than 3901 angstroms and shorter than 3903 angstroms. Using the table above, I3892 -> 12.3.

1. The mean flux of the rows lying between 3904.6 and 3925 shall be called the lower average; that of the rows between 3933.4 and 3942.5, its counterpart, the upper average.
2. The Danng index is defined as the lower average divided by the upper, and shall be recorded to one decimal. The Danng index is 2.1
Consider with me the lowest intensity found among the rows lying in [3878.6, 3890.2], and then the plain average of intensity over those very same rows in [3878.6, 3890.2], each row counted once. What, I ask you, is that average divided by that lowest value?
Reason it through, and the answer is 1.1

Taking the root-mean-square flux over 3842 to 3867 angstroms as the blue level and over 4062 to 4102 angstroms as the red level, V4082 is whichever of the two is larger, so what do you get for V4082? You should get 18.0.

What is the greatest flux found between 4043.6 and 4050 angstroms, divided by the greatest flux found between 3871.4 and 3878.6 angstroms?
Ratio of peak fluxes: 1.3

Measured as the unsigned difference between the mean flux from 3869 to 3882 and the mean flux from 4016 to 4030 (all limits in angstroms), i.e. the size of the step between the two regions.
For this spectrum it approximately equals 6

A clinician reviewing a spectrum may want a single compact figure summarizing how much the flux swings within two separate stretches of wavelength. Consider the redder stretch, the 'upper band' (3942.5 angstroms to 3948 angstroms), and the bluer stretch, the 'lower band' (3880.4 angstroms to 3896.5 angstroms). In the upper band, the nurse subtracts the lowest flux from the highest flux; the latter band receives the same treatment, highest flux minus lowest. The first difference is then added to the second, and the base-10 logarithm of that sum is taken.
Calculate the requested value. 0.74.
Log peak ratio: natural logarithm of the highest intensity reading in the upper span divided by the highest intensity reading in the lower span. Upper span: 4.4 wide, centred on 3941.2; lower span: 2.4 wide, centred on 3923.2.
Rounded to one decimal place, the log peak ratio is -0.2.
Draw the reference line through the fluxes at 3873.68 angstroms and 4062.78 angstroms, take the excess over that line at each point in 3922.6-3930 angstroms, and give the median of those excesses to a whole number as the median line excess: -5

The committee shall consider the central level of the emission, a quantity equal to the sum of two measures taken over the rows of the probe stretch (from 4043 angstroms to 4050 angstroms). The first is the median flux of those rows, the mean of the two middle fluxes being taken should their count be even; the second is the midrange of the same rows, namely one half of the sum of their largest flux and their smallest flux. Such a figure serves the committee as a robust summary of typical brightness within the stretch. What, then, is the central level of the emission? 32.5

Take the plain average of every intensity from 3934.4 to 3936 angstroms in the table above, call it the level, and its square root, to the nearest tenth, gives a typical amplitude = 2.1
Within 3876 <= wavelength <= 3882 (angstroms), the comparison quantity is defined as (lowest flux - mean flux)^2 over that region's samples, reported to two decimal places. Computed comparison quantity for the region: 0.02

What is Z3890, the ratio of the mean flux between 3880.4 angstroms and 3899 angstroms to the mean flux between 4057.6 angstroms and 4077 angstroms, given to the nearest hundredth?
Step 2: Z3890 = 0.76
